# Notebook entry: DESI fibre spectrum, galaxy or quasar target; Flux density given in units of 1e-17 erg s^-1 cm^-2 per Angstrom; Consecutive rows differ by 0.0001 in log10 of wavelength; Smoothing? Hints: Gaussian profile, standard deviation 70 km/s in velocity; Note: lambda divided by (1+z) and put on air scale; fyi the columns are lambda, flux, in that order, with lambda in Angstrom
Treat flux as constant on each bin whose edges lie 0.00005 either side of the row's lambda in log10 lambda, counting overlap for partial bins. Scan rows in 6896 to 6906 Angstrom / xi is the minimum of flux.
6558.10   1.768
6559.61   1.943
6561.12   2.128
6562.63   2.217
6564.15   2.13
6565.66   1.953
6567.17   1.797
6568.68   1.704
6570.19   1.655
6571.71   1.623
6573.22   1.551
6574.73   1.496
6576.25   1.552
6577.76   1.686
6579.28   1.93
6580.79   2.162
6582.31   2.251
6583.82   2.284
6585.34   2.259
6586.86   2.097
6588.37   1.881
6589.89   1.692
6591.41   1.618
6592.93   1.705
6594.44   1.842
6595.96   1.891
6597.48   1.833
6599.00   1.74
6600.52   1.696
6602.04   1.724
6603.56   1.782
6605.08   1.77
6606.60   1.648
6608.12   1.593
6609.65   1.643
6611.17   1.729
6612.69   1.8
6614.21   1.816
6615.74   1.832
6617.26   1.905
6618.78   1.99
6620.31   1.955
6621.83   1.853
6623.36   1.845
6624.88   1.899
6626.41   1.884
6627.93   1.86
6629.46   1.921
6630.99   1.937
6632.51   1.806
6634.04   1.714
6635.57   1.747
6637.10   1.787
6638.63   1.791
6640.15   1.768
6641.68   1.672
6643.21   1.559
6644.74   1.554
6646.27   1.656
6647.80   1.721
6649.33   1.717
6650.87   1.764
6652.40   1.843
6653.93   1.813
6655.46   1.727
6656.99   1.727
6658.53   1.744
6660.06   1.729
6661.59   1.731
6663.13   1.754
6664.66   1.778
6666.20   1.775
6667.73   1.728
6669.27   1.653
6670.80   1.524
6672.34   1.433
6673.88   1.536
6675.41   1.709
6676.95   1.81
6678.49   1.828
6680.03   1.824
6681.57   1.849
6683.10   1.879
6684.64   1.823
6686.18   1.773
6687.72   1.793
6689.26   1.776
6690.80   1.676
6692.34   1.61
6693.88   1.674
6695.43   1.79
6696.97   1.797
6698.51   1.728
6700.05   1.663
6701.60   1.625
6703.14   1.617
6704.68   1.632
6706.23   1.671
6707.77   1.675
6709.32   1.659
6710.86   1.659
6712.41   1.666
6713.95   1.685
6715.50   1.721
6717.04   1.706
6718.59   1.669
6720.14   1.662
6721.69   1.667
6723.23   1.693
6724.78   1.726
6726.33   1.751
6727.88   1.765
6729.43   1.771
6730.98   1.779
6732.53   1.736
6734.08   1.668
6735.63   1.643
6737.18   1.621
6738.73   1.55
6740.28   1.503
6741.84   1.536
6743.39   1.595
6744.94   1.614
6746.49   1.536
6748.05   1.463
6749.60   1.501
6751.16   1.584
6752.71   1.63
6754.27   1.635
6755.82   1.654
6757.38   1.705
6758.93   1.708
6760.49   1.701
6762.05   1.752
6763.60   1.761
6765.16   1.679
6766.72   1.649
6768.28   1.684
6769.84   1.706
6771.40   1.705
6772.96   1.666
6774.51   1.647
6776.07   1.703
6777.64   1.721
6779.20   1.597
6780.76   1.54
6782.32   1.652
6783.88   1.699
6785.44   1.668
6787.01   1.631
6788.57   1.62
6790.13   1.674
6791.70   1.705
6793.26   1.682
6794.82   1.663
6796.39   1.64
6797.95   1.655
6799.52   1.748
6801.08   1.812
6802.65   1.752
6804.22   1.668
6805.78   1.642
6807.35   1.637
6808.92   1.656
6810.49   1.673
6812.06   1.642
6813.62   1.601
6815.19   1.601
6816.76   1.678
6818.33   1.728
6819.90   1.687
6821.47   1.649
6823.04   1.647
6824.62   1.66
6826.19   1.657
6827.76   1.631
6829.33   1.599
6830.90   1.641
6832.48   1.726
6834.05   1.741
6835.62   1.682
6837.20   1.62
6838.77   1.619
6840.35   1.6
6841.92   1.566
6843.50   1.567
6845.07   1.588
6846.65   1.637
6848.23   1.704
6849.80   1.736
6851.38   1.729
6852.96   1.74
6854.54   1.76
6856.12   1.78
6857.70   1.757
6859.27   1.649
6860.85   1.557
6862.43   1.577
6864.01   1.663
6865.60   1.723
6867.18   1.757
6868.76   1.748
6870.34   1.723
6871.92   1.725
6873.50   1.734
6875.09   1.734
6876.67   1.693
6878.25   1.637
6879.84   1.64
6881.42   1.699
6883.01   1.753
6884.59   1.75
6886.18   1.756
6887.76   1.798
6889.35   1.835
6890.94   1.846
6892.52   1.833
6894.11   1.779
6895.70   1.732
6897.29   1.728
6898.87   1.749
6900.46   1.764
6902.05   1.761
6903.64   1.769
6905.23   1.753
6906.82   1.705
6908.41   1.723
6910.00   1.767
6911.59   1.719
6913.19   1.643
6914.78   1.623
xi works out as 1.728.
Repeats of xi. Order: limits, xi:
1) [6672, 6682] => 1.433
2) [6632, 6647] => 1.554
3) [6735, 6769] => 1.463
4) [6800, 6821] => 1.601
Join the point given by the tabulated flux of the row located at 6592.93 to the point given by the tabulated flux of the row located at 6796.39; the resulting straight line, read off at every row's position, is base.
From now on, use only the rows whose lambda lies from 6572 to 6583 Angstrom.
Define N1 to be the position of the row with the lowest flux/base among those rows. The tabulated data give 6574.73 Angstrom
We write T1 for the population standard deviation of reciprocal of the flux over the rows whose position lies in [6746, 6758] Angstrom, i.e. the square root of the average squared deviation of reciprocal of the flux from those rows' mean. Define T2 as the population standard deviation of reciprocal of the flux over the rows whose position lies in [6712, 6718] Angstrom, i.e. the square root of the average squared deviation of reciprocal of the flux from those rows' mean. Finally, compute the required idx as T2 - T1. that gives -0.024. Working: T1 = 0.031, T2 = 0.007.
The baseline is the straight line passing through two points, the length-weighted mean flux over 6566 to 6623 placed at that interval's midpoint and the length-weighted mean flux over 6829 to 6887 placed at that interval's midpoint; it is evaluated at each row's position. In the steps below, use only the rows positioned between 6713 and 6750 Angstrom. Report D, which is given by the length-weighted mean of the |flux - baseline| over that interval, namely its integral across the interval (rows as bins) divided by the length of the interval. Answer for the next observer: 0.102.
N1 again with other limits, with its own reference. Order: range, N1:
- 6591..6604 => 6591.41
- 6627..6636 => 6634.04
